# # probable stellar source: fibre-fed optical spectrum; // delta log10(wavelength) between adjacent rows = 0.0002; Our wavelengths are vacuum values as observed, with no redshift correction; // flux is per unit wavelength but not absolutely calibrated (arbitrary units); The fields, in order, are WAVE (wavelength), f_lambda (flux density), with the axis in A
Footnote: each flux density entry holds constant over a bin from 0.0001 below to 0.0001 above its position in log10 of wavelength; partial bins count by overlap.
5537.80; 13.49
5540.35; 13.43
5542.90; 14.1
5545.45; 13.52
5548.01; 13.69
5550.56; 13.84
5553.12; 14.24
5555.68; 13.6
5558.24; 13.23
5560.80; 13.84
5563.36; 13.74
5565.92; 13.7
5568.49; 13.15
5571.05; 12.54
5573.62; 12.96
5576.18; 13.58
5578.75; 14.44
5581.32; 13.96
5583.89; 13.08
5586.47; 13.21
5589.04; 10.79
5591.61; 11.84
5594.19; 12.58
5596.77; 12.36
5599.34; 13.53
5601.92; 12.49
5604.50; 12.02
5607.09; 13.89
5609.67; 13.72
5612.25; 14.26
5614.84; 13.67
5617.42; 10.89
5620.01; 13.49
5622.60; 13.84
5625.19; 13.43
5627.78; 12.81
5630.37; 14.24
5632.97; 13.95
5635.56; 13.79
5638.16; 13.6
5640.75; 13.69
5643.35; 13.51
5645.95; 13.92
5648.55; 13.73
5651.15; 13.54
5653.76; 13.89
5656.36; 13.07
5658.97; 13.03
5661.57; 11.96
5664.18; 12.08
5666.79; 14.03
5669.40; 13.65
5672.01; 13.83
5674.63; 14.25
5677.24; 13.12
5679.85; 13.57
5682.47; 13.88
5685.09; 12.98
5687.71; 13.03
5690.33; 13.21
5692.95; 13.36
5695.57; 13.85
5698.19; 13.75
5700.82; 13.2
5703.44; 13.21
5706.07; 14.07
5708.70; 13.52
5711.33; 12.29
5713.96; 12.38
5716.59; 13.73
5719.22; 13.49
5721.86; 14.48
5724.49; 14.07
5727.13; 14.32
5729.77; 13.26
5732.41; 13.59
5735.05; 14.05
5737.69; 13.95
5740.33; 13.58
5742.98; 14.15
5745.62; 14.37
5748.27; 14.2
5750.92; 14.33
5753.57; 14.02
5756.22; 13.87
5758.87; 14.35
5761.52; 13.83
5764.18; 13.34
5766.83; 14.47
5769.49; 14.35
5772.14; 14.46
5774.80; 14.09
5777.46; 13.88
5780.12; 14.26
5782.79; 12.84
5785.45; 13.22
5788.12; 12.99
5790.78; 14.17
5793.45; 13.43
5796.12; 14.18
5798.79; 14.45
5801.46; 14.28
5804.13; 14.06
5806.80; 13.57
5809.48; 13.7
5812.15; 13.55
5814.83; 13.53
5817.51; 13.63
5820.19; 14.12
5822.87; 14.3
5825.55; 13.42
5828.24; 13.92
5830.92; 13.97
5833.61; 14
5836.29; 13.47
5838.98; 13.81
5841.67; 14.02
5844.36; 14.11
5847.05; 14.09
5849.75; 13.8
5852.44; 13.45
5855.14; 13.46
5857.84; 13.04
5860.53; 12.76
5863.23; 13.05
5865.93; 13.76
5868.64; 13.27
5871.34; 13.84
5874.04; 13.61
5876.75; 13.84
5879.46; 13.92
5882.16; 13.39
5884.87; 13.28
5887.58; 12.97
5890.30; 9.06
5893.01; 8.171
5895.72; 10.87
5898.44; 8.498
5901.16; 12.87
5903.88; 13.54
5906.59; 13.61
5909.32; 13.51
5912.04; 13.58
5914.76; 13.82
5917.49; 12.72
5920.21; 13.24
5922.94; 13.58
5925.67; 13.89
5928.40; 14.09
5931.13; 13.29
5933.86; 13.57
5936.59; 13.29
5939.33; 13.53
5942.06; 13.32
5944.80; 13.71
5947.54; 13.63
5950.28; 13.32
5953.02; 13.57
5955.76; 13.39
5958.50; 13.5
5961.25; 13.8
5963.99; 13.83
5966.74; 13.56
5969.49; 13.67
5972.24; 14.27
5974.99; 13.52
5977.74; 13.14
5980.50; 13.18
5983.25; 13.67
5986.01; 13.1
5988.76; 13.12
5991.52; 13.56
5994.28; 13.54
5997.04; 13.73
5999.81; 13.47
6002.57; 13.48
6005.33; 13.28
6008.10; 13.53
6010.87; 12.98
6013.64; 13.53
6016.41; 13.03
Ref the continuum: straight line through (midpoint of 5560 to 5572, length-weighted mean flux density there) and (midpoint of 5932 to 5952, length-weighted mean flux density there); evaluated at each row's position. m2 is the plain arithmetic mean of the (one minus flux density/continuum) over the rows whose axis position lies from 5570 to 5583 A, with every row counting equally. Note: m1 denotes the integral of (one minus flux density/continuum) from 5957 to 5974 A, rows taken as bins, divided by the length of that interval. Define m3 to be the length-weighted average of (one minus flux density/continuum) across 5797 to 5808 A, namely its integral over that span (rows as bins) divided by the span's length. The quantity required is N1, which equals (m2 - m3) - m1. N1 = 0.06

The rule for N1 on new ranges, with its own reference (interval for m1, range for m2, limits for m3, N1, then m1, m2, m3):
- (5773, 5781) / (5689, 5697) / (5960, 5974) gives 0.07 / -0.05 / 0.00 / -0.025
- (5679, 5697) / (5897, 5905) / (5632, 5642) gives 0.16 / 0.00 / 0.14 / -0.025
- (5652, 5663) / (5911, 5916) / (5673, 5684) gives -0.03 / 0.03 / -0.02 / -0.020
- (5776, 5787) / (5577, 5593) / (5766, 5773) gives 0.12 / -0.01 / 0.04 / -0.073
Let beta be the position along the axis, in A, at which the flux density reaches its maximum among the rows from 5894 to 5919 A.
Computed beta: 5914.76 A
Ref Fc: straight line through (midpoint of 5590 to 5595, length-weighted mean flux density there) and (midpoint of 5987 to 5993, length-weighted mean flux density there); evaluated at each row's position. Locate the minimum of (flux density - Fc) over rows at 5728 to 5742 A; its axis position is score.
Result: 5729.77 A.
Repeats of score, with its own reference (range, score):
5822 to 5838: 5825.55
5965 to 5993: 5986.01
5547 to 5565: 5558.24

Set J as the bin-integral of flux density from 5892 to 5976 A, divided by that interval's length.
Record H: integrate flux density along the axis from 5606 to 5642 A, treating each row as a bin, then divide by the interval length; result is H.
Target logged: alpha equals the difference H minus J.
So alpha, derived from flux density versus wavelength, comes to 0.4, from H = 13.5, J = 13.1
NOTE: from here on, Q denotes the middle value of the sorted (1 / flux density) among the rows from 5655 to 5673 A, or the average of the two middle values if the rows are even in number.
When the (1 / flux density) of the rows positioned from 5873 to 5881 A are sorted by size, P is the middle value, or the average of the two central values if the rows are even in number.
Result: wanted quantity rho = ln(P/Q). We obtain -0.06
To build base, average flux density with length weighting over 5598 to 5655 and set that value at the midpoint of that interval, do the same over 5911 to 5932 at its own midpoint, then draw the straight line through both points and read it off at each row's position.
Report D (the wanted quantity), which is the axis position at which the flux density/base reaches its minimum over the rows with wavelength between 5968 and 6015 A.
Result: 6010.87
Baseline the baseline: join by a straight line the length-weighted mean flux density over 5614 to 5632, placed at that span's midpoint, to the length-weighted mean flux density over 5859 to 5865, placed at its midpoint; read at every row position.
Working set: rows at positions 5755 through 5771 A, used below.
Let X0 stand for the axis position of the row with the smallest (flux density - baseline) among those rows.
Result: 5764.18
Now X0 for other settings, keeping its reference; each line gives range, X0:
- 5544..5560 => 5558.24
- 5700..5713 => 5711.33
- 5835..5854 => 5852.44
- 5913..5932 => 5917.49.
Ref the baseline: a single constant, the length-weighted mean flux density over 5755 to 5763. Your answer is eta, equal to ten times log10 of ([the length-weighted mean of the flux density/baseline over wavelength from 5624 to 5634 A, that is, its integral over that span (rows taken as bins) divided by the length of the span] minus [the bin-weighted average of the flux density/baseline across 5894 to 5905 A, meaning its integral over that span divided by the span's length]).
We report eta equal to -8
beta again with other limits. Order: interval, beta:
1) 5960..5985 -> 5972.24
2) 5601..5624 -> 5612.25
